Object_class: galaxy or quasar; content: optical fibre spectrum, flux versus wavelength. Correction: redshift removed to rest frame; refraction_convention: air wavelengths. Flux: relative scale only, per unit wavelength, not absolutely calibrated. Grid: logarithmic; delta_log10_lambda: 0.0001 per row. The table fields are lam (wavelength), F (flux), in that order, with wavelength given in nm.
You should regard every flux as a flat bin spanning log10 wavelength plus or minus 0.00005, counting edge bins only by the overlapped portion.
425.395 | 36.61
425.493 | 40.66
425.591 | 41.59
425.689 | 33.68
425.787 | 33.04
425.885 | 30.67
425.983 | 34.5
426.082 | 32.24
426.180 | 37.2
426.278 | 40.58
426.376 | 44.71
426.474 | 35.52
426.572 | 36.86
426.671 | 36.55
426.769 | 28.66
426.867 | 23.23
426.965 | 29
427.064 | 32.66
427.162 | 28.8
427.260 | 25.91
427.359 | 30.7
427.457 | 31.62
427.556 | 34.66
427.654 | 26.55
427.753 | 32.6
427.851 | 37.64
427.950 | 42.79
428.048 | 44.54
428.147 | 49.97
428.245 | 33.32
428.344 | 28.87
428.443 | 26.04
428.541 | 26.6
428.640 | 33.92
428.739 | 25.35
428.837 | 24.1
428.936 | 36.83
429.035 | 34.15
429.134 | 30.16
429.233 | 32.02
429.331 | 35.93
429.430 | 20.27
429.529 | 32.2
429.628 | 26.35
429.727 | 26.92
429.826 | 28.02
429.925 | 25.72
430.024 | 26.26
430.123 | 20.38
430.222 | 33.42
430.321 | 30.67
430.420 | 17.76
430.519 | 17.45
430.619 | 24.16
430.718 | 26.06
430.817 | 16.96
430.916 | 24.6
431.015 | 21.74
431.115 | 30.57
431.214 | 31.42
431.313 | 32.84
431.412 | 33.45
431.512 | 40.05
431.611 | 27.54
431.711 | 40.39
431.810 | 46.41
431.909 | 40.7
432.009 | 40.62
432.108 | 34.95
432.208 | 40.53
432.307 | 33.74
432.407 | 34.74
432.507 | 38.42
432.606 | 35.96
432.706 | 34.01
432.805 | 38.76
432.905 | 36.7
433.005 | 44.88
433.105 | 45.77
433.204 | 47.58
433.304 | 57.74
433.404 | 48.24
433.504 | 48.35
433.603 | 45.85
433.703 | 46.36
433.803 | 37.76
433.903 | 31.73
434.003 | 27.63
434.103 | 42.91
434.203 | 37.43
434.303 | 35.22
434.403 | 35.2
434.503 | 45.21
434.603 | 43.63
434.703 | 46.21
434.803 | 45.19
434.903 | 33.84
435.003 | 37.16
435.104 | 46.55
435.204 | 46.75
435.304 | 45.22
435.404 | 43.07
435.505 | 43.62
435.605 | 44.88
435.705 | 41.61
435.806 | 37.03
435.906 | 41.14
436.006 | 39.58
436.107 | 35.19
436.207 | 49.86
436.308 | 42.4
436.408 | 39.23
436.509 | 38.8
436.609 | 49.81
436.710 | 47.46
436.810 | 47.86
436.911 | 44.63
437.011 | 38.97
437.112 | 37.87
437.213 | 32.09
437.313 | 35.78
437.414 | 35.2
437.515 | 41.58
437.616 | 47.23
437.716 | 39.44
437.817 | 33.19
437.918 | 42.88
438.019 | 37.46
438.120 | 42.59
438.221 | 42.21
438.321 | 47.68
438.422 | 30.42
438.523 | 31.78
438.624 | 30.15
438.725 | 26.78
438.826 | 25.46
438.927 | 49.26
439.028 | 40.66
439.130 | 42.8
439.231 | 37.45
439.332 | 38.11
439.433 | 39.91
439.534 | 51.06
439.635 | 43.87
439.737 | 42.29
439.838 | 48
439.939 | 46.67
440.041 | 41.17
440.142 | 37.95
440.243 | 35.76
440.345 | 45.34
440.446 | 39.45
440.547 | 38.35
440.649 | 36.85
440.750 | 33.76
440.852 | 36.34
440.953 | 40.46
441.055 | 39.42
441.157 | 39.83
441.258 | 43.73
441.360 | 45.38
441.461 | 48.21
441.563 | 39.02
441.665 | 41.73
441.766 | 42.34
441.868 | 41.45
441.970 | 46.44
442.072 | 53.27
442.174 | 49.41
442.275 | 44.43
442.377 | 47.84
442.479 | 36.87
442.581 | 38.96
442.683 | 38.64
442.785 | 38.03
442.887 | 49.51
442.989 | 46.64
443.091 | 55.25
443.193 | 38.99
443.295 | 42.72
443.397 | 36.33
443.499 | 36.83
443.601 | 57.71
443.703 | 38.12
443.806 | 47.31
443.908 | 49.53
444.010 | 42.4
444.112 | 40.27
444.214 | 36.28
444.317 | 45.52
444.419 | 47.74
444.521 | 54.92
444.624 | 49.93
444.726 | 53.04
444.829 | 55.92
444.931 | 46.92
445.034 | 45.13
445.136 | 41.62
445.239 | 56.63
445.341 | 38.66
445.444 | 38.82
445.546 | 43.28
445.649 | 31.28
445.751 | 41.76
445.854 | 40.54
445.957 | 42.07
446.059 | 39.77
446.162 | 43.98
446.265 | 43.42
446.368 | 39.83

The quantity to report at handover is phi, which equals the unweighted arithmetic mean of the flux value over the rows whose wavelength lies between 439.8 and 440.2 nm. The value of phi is 43.45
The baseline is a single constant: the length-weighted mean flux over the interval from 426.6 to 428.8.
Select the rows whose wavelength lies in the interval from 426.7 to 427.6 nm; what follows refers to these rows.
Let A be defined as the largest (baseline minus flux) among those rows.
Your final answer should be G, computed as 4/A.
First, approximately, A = 9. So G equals 0.4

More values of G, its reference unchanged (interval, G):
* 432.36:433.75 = -2.3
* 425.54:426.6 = 2.5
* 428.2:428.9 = 0.5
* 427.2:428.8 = 0.6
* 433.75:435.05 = 0.9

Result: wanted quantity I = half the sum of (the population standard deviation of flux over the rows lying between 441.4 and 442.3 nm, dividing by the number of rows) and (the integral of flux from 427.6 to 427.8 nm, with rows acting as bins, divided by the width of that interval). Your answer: 17.0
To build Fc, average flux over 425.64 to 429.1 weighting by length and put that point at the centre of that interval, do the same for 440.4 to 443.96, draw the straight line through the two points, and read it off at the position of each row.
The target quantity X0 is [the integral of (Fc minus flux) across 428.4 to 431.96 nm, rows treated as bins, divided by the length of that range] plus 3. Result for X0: 9.0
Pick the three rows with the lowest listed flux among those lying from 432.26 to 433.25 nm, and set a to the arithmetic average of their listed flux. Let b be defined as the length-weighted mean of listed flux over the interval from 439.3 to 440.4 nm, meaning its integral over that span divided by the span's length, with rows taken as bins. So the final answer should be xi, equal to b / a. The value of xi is 1.25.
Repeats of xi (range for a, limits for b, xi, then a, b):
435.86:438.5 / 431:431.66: 0.99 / 31.9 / 31.6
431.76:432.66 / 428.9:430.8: 0.79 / 34.5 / 27.4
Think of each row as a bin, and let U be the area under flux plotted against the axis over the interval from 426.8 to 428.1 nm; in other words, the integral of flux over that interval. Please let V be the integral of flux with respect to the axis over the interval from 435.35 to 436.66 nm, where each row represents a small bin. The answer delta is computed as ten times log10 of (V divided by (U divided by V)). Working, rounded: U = 42.0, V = 55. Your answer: 18.6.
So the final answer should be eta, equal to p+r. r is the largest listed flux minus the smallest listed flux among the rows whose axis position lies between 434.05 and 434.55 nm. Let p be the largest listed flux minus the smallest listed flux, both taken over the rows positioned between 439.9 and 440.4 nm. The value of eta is 21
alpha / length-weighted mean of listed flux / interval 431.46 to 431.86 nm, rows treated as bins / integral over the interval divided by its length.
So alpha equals 39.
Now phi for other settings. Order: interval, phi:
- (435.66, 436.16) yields 38.91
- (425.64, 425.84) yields 33.36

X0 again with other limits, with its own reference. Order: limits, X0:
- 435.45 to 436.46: 0.3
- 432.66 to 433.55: -4.7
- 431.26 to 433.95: -0.5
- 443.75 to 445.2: 0.4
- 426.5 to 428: 4.2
